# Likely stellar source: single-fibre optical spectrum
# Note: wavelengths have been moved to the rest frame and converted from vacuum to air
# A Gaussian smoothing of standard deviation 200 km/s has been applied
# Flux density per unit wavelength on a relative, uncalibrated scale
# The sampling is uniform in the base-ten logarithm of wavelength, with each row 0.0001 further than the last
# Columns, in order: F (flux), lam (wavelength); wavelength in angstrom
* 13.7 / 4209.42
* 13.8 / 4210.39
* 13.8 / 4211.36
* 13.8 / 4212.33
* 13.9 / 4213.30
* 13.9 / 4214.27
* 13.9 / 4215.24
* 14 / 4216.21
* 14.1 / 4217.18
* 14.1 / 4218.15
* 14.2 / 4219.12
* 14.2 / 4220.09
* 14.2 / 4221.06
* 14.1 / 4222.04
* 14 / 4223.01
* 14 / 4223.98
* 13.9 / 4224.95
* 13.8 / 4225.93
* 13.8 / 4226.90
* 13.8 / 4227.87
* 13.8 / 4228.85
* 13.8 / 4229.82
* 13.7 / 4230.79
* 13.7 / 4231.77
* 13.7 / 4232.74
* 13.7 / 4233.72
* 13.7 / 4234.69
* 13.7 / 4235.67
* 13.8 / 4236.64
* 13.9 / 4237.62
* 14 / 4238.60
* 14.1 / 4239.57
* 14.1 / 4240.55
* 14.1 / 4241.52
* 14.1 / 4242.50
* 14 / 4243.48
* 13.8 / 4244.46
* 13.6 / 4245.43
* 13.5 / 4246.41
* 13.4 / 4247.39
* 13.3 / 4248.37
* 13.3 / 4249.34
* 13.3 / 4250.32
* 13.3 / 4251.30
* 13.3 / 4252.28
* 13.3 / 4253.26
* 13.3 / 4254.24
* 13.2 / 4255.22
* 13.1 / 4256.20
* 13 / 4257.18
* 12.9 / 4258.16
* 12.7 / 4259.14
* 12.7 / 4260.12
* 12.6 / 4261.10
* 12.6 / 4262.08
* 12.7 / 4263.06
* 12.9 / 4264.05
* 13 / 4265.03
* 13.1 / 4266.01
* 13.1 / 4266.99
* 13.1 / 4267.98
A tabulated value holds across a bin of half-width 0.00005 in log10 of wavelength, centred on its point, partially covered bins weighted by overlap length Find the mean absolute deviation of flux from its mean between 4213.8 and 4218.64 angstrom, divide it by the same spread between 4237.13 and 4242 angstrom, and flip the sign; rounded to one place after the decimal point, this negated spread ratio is -1.1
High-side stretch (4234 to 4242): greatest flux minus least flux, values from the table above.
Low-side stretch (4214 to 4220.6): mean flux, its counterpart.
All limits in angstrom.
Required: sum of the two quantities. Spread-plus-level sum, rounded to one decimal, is 14.5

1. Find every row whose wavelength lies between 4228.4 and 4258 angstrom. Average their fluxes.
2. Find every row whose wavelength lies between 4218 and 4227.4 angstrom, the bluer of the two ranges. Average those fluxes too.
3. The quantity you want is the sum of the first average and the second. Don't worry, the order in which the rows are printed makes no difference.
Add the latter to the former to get 27.6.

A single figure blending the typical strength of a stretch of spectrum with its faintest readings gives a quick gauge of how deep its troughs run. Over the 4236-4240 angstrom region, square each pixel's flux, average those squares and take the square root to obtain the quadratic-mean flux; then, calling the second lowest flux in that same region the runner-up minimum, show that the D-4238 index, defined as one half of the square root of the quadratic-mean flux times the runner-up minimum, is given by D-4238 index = 6.96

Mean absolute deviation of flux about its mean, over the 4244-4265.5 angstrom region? 0.28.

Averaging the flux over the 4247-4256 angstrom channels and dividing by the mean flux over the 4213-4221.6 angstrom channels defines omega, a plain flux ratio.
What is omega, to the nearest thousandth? 0.946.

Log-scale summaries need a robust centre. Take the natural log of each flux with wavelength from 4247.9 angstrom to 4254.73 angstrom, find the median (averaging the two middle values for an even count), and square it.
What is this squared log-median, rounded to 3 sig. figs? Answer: 6.70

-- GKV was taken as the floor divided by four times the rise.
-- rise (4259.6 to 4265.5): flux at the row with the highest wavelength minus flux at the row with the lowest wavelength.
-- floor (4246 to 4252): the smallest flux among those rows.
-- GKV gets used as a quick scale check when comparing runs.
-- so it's 11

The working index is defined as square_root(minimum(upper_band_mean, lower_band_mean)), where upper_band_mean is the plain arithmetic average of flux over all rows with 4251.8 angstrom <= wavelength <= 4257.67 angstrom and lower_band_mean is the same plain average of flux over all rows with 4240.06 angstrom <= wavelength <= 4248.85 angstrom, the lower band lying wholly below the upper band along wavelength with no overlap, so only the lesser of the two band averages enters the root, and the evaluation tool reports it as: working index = 3.63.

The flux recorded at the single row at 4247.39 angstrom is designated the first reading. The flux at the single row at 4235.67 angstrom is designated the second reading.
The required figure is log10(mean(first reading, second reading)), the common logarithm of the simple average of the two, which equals 1.13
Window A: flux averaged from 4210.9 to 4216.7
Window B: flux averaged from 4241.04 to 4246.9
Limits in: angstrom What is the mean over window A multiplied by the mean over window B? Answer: 192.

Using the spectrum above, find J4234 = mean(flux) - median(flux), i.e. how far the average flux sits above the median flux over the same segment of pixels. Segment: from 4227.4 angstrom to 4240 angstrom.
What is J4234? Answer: 0.00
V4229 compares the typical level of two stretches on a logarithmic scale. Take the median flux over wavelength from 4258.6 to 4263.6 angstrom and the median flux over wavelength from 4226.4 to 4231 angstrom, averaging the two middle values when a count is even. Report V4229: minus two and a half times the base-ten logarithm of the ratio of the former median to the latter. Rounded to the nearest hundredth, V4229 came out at 0.09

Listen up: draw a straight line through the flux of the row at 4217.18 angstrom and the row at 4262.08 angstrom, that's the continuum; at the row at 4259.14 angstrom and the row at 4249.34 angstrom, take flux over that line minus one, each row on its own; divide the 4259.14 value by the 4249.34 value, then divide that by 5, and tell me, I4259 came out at 0.00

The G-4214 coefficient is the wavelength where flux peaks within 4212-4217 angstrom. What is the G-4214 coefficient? 4216.21 angstrom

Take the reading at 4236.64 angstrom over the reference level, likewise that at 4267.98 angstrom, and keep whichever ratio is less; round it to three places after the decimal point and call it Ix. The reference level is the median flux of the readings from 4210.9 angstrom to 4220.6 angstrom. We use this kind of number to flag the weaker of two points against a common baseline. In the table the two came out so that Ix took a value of 0.939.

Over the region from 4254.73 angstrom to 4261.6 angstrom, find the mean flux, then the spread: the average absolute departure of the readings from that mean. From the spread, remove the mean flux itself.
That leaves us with -12.7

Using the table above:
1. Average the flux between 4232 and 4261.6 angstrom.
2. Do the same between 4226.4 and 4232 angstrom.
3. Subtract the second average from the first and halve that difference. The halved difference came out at -0.14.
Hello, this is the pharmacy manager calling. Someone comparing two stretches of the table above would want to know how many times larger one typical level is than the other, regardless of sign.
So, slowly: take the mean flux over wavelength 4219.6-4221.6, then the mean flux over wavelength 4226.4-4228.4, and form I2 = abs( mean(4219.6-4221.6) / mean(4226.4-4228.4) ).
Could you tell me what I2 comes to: 1.03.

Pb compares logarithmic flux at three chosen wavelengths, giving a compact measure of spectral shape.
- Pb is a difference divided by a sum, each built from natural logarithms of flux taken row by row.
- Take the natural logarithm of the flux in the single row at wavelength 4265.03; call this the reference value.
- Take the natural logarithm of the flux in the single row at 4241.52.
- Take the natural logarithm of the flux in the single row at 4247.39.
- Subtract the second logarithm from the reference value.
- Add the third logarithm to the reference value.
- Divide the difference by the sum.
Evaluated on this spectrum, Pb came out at -0.016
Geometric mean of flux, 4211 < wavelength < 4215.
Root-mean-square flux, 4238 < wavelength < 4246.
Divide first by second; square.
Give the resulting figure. 0.98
